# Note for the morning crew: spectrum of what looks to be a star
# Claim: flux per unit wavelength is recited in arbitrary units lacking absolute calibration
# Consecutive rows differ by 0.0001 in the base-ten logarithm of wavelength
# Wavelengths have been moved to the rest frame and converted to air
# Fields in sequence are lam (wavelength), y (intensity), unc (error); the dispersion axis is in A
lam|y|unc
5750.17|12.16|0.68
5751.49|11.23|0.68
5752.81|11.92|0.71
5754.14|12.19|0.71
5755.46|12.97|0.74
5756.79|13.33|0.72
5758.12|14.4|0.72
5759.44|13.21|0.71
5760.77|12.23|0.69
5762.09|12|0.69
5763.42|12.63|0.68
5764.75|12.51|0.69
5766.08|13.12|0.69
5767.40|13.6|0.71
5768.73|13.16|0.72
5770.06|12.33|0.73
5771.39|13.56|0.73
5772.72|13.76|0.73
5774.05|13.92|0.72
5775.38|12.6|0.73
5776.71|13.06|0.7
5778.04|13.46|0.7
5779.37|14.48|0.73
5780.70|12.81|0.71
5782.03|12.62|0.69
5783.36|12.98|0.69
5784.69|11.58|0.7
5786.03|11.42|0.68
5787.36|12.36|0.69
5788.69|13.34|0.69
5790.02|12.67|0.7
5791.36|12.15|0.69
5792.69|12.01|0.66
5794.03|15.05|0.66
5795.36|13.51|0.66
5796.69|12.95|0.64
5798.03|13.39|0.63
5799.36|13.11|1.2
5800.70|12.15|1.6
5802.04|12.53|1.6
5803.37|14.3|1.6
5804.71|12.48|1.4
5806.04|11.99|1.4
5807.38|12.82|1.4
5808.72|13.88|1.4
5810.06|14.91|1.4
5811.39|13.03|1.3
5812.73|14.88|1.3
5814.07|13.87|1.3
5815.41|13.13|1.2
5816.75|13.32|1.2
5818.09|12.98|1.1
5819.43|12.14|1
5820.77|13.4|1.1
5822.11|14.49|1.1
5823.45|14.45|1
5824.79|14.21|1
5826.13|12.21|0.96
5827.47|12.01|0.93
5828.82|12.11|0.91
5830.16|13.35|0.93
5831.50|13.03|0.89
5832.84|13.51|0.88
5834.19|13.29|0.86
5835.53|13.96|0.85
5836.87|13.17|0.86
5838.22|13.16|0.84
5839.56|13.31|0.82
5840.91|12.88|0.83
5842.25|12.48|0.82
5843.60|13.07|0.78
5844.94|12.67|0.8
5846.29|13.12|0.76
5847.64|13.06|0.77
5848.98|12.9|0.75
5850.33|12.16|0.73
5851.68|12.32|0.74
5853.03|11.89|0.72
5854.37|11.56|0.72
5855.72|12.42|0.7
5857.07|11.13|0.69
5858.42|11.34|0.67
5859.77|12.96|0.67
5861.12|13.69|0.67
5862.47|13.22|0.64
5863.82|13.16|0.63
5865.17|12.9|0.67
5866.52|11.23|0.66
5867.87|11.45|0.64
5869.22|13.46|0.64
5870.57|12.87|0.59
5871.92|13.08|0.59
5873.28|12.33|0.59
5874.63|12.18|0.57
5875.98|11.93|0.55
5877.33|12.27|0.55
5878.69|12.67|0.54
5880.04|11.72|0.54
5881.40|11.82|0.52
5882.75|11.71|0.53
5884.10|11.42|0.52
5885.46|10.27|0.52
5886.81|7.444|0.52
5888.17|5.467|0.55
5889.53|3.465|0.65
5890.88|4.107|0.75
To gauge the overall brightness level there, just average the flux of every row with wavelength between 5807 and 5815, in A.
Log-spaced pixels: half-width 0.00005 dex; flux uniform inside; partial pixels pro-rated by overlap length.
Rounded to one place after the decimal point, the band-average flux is 13.9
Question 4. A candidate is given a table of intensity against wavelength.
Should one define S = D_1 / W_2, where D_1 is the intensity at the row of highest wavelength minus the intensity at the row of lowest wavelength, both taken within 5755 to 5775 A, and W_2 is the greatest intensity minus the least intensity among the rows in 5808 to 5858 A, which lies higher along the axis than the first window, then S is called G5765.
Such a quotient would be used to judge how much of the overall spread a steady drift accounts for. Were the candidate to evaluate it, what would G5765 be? 0.3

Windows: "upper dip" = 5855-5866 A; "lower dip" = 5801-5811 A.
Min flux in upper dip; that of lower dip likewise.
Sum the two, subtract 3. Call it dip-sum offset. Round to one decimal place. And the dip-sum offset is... 20.1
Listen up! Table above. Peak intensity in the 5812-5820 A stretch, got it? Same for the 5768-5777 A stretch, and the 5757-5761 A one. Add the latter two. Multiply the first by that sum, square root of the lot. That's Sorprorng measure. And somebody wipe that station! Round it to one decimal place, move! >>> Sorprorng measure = 20.5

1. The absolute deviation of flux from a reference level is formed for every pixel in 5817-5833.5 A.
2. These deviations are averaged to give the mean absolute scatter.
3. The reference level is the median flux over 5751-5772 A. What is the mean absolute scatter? 0.81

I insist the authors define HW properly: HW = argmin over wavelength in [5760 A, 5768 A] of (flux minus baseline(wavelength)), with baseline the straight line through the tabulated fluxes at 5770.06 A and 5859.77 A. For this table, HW 5762.09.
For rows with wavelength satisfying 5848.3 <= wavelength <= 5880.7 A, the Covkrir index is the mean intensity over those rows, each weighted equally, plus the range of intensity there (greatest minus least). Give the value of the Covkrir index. 14.9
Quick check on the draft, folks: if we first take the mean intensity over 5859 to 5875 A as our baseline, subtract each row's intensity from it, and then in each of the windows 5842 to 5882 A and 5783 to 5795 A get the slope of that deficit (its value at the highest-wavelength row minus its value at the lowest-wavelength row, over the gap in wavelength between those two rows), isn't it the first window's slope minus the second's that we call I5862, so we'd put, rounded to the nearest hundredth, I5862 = 0.21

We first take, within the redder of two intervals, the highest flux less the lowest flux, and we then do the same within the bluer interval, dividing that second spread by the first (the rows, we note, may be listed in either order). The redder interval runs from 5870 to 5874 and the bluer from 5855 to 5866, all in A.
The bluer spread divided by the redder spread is 3.4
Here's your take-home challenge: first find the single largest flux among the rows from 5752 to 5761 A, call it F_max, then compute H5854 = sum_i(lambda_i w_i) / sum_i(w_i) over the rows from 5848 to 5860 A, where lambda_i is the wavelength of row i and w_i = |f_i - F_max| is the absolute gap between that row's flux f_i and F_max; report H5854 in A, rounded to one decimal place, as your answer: 5854.6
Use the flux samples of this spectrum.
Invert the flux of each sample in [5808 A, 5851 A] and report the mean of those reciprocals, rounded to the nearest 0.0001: 0.0757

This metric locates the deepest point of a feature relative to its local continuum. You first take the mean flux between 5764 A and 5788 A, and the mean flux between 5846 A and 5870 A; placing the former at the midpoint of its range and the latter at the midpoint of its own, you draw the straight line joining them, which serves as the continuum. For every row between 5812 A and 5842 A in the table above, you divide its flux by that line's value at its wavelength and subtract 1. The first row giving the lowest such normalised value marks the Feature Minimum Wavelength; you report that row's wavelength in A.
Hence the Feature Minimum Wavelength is 5827.47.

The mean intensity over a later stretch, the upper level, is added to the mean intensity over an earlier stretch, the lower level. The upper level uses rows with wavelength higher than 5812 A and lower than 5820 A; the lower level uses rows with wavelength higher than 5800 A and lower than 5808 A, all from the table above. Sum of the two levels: 26.1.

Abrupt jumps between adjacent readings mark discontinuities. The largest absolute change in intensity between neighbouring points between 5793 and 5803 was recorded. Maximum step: 1.54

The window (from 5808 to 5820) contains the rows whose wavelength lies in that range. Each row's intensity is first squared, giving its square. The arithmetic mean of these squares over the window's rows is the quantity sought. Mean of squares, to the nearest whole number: 185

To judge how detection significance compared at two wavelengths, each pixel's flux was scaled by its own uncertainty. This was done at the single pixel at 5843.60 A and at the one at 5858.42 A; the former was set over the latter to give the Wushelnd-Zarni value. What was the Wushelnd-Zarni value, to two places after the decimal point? 0.99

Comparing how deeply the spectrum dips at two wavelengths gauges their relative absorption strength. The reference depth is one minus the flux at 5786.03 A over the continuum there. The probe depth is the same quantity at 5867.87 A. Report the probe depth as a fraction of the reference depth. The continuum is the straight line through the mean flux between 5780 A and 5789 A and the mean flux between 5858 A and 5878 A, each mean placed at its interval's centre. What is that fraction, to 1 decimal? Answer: 1.1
